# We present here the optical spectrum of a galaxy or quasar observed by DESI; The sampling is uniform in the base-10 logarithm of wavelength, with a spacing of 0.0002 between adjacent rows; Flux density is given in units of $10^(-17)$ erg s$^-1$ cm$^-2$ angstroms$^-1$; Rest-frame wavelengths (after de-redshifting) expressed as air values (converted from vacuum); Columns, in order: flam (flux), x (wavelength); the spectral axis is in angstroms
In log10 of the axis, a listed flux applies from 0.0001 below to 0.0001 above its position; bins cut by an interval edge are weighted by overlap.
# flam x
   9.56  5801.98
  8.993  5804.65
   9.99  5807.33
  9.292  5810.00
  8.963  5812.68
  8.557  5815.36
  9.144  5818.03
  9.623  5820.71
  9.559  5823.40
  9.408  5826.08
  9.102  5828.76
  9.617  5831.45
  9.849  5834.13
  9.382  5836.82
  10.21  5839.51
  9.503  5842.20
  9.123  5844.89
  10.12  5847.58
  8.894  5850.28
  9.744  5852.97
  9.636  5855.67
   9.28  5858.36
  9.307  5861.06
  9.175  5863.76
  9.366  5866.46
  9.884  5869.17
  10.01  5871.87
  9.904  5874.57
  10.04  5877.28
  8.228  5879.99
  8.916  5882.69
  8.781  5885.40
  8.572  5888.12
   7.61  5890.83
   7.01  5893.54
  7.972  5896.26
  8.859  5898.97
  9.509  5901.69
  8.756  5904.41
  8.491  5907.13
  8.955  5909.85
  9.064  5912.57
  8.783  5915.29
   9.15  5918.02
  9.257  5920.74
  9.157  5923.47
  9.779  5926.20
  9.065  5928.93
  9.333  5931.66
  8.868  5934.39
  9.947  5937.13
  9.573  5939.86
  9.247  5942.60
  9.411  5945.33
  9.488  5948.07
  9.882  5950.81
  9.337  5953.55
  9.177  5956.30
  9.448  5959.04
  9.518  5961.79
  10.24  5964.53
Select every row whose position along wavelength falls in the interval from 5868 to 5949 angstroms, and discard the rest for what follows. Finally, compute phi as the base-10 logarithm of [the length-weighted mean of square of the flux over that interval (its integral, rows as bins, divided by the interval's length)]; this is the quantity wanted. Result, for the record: 1.92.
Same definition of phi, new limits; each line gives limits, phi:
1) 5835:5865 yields 1.96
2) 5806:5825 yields 1.94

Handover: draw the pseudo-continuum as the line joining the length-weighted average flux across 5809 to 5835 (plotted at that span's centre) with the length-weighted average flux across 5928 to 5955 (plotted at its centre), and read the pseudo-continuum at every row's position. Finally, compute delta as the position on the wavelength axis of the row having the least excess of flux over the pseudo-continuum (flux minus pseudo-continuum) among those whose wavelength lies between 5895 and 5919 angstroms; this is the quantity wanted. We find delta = 5896.26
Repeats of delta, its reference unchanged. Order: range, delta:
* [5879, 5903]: 5893.54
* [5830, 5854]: 5850.28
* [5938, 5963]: 5956.30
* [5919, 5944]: 5934.39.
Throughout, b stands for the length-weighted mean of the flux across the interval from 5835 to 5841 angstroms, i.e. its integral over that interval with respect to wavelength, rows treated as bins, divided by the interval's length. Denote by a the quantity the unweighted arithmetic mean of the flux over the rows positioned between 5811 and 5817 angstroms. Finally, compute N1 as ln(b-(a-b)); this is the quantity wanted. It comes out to 2.38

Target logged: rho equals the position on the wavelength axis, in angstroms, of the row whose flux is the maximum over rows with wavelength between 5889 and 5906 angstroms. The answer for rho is 5901.69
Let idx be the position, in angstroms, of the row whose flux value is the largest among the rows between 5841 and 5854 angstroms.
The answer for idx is 5847.58 angstroms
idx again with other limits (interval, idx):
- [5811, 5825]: 5820.71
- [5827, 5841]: 5839.51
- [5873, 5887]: 5877.28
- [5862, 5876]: 5871.87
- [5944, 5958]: 5950.81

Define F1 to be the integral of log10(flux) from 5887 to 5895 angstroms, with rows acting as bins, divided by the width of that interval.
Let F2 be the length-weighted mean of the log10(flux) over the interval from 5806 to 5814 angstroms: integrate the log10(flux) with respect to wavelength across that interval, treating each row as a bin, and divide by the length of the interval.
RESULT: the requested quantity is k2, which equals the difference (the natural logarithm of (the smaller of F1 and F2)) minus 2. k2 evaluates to -2.12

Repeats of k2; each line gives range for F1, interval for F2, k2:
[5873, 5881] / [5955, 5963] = -2.03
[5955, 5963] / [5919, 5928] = -2.03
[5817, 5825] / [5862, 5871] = -2.03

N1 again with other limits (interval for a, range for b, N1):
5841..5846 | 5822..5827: 2.27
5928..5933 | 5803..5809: 2.28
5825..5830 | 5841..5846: 2.24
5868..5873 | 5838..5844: 2.26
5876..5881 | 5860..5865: 2.23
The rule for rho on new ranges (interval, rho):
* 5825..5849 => 5839.51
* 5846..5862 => 5847.58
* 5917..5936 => 5926.20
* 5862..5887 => 5877.28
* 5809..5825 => 5820.71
